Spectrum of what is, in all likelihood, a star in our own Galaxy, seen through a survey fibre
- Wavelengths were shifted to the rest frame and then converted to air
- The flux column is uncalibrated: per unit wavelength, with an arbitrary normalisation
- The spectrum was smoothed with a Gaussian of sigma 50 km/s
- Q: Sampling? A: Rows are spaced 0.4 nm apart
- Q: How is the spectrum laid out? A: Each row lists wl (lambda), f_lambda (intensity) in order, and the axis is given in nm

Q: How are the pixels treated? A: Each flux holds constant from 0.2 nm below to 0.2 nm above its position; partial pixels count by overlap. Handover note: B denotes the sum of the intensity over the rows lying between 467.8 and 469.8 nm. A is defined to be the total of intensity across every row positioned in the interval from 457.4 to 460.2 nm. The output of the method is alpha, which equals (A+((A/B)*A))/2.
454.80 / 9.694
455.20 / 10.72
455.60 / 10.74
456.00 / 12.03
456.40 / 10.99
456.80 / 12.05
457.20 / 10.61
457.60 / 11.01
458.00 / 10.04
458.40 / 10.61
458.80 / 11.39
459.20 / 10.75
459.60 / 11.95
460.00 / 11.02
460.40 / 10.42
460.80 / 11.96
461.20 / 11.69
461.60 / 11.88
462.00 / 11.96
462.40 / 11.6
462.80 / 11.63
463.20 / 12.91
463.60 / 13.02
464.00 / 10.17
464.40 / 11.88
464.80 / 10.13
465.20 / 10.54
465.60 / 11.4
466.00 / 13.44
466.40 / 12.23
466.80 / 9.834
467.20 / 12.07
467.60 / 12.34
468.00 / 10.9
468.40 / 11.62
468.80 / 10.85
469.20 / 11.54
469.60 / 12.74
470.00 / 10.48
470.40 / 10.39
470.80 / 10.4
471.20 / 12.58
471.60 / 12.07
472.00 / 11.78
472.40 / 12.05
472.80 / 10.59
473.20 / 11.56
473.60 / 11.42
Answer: 90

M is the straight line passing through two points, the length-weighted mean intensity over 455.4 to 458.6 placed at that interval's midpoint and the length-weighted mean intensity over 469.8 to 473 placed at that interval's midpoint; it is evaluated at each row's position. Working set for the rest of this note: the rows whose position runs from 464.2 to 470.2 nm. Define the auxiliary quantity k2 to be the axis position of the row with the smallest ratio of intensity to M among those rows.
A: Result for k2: 466.80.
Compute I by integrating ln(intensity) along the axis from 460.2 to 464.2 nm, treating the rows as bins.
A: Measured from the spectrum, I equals 9.84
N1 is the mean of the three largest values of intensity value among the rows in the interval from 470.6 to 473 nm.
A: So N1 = 12.2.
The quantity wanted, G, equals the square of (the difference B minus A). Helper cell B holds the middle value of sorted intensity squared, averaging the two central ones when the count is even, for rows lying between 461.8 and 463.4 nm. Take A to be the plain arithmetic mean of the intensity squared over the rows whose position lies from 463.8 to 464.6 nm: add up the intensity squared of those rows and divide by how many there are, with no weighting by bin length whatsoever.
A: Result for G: 285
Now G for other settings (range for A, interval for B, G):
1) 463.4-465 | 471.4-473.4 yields 92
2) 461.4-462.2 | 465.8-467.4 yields 31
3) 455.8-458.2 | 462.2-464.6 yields 195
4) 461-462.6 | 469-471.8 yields 32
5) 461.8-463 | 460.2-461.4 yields 1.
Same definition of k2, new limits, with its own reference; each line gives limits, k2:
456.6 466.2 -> 464.80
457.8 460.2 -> 458.00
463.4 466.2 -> 464.80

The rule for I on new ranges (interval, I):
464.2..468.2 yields 9.74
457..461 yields 9.58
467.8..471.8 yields 9.71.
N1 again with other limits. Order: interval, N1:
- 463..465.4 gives 12.6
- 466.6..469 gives 12.0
